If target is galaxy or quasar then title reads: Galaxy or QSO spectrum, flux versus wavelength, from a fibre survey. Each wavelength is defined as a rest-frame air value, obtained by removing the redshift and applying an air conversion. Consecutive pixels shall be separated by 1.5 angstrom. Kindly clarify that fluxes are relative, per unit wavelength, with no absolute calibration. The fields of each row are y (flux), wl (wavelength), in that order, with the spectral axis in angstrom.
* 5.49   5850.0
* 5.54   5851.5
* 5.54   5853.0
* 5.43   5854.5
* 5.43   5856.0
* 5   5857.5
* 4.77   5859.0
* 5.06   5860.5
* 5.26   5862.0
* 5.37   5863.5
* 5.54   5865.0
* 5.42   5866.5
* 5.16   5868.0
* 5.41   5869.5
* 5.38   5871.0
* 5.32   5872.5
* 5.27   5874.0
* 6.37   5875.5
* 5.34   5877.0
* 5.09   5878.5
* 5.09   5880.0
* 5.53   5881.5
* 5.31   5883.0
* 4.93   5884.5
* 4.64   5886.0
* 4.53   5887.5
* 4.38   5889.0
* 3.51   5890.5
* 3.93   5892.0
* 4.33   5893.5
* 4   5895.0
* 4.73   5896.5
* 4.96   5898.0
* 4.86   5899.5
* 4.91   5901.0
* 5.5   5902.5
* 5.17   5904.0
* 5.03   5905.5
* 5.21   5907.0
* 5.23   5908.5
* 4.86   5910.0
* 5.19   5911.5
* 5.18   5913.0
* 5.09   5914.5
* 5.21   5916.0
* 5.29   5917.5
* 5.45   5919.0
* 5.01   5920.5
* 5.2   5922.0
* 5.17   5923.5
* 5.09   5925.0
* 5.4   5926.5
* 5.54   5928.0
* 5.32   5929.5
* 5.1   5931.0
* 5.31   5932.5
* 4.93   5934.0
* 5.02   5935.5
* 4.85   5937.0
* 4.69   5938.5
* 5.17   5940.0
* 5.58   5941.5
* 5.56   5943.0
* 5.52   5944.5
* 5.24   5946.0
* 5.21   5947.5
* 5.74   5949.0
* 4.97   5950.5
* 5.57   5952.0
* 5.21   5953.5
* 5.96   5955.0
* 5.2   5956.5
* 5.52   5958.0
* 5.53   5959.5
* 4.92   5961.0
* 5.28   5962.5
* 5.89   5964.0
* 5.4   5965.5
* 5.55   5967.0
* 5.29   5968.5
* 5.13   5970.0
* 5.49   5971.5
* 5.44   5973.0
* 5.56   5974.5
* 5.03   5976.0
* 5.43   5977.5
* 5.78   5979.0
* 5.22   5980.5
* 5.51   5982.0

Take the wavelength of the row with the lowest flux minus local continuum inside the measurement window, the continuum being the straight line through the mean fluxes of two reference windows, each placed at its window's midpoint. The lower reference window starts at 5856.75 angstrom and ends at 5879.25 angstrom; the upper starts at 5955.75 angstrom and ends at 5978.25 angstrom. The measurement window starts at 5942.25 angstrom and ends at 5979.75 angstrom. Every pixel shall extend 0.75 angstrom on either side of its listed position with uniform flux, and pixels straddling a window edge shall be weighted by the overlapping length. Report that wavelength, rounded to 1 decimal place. 5961.0 angstrom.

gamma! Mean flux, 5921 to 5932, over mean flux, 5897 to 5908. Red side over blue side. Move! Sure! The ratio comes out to 1.03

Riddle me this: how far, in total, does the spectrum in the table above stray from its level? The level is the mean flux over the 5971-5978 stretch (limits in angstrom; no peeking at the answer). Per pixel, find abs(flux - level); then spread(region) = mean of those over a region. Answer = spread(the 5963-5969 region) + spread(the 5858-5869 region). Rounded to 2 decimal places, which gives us 0.41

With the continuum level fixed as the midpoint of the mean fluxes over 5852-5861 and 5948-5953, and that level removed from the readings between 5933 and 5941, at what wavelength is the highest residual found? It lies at 5940.0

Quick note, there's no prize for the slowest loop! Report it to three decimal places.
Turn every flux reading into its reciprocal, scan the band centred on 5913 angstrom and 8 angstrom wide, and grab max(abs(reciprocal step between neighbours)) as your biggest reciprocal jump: 0.013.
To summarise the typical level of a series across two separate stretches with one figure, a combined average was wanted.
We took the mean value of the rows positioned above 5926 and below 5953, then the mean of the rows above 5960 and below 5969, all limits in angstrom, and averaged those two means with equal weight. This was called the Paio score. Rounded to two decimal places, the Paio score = 5.33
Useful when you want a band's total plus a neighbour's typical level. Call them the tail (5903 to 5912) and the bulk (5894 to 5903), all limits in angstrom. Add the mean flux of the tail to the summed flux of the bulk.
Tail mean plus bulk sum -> 34.1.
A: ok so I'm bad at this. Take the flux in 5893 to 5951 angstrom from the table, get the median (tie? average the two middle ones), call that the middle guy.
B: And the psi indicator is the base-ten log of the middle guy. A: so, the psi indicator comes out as 0.713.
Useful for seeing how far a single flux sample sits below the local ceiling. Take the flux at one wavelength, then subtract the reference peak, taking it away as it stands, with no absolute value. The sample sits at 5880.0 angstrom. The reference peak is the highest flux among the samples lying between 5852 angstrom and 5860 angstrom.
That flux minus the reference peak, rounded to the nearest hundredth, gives -0.45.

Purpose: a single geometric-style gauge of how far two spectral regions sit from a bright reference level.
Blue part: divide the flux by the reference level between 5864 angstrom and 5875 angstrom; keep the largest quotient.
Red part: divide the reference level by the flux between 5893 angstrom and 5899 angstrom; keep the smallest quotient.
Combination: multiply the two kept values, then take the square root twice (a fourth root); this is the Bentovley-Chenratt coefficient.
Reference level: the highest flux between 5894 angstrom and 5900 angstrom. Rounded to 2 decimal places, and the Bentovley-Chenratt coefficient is 1.03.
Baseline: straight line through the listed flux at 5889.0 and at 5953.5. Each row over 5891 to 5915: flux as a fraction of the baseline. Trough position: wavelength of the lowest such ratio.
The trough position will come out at 5892.0 angstrom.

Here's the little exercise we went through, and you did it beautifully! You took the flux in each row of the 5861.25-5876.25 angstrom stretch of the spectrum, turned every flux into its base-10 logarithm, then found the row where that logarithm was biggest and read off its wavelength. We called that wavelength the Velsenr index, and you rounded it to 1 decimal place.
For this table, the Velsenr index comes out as 5875.5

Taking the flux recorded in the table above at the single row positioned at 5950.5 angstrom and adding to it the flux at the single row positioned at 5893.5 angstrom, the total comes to 9.3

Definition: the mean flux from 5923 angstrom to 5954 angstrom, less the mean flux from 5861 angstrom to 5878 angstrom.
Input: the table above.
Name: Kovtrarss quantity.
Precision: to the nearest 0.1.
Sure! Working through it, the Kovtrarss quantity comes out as -0.2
